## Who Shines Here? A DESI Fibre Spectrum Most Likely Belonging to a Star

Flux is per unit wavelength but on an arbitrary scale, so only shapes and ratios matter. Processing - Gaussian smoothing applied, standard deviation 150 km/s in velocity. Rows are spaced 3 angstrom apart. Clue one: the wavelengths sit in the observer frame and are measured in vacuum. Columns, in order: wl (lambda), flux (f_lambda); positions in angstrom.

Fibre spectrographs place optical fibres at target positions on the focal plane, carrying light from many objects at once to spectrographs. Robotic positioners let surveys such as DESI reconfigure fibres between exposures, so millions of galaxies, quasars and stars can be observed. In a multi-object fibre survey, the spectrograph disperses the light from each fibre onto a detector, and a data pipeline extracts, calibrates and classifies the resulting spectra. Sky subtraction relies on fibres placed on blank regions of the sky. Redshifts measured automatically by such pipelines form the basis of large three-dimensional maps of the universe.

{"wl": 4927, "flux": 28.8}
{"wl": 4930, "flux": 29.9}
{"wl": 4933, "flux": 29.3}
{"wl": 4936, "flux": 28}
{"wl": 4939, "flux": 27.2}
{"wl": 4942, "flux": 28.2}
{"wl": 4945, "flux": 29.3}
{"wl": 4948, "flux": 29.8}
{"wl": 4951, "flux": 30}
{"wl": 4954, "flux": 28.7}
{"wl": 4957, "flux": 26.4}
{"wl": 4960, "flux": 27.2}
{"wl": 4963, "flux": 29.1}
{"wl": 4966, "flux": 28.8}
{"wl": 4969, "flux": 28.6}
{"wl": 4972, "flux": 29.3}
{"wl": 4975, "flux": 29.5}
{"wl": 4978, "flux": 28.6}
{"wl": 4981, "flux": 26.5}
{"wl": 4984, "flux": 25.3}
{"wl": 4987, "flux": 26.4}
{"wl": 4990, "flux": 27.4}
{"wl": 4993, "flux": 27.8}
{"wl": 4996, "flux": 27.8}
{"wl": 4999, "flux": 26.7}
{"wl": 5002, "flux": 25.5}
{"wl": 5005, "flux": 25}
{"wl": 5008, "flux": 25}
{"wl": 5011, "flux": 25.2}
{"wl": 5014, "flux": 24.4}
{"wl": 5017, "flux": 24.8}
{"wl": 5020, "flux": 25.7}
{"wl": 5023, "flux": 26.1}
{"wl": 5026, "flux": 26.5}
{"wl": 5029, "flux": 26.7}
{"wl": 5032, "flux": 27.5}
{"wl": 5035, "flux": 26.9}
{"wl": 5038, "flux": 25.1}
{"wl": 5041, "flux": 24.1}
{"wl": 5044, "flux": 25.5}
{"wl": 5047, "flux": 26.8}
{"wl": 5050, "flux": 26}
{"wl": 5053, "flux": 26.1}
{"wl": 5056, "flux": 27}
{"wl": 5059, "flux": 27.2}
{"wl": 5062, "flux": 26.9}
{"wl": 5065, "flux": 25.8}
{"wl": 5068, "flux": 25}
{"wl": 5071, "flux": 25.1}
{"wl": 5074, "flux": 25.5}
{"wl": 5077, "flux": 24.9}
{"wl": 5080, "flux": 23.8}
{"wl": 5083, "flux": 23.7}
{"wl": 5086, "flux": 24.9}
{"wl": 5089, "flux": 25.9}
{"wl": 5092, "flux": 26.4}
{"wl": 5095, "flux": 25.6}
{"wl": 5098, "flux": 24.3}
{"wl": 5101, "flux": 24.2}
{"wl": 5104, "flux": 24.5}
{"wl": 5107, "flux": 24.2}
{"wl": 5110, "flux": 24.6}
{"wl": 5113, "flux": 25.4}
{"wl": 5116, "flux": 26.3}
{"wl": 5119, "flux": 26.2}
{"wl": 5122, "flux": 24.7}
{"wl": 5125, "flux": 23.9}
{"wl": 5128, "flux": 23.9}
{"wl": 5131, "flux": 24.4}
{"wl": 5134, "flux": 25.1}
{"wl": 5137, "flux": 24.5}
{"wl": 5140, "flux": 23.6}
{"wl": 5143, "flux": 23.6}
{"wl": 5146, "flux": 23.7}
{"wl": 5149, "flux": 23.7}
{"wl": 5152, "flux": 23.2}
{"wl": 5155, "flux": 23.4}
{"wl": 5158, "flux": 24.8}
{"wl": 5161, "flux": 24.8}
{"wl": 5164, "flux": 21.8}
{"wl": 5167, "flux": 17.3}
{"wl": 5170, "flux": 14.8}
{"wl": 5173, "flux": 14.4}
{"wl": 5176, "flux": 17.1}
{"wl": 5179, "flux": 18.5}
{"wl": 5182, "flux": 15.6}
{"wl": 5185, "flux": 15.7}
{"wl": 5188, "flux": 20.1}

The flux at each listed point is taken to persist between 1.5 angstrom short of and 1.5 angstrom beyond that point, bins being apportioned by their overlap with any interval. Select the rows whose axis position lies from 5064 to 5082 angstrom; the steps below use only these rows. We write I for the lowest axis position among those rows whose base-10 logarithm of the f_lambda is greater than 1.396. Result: 5065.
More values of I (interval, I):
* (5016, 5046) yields 5020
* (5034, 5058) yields 5035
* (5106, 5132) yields 5113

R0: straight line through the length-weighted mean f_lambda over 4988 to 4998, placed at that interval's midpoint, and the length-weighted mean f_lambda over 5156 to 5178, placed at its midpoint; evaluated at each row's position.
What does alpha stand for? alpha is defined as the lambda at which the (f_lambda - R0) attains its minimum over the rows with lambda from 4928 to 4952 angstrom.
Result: 4939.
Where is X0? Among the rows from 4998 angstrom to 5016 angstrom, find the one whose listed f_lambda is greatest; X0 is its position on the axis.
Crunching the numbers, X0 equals 4999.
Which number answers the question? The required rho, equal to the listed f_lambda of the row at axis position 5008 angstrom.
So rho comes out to 25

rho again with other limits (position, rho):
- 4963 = 29.1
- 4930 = 29.9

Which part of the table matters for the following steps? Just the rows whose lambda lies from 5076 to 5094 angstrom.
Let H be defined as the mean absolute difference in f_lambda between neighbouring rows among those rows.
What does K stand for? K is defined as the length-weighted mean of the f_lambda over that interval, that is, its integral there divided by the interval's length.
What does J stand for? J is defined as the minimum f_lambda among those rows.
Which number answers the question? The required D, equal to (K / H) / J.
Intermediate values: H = 0.78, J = 23.7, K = 25.0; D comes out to 1.3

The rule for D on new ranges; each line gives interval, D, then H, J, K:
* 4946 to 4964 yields 0.8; 1.30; 26.4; 28.5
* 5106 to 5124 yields 1.4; 0.74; 24.2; 25.2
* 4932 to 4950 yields 1.1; 0.94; 27.2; 28.7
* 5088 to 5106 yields 1.7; 0.60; 24.2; 25.1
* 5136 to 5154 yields 3.4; 0.30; 23.2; 23.7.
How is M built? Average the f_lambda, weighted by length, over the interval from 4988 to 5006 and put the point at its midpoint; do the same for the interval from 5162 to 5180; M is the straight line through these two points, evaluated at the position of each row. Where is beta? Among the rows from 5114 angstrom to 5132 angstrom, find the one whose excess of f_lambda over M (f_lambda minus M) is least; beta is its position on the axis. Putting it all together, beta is 5125 angstrom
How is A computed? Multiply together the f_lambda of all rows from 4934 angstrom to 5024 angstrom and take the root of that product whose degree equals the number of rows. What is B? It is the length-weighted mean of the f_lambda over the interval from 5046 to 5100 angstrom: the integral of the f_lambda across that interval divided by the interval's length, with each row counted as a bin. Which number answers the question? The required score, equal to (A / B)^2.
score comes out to 1.13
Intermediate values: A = 27.2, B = 25.6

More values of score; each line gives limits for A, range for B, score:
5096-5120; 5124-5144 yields 1.07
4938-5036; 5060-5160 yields 1.21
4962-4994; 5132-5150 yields 1.35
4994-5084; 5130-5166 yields 1.17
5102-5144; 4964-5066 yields 0.86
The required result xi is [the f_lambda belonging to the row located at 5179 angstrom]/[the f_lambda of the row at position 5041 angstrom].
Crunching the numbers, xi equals 0.77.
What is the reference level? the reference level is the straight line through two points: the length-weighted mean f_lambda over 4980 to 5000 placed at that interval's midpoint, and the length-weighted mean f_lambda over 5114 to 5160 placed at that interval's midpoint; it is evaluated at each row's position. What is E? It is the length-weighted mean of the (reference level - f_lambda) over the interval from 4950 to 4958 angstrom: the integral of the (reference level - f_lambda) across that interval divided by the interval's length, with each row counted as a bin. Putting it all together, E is -0.9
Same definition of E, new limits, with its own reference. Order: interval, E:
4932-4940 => -0.4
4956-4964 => -0.2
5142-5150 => 0.5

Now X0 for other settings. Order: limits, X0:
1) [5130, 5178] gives 5134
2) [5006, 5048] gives 5032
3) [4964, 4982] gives 4975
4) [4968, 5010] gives 4975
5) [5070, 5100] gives 5092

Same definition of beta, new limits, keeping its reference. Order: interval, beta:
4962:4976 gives 4969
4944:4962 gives 4957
